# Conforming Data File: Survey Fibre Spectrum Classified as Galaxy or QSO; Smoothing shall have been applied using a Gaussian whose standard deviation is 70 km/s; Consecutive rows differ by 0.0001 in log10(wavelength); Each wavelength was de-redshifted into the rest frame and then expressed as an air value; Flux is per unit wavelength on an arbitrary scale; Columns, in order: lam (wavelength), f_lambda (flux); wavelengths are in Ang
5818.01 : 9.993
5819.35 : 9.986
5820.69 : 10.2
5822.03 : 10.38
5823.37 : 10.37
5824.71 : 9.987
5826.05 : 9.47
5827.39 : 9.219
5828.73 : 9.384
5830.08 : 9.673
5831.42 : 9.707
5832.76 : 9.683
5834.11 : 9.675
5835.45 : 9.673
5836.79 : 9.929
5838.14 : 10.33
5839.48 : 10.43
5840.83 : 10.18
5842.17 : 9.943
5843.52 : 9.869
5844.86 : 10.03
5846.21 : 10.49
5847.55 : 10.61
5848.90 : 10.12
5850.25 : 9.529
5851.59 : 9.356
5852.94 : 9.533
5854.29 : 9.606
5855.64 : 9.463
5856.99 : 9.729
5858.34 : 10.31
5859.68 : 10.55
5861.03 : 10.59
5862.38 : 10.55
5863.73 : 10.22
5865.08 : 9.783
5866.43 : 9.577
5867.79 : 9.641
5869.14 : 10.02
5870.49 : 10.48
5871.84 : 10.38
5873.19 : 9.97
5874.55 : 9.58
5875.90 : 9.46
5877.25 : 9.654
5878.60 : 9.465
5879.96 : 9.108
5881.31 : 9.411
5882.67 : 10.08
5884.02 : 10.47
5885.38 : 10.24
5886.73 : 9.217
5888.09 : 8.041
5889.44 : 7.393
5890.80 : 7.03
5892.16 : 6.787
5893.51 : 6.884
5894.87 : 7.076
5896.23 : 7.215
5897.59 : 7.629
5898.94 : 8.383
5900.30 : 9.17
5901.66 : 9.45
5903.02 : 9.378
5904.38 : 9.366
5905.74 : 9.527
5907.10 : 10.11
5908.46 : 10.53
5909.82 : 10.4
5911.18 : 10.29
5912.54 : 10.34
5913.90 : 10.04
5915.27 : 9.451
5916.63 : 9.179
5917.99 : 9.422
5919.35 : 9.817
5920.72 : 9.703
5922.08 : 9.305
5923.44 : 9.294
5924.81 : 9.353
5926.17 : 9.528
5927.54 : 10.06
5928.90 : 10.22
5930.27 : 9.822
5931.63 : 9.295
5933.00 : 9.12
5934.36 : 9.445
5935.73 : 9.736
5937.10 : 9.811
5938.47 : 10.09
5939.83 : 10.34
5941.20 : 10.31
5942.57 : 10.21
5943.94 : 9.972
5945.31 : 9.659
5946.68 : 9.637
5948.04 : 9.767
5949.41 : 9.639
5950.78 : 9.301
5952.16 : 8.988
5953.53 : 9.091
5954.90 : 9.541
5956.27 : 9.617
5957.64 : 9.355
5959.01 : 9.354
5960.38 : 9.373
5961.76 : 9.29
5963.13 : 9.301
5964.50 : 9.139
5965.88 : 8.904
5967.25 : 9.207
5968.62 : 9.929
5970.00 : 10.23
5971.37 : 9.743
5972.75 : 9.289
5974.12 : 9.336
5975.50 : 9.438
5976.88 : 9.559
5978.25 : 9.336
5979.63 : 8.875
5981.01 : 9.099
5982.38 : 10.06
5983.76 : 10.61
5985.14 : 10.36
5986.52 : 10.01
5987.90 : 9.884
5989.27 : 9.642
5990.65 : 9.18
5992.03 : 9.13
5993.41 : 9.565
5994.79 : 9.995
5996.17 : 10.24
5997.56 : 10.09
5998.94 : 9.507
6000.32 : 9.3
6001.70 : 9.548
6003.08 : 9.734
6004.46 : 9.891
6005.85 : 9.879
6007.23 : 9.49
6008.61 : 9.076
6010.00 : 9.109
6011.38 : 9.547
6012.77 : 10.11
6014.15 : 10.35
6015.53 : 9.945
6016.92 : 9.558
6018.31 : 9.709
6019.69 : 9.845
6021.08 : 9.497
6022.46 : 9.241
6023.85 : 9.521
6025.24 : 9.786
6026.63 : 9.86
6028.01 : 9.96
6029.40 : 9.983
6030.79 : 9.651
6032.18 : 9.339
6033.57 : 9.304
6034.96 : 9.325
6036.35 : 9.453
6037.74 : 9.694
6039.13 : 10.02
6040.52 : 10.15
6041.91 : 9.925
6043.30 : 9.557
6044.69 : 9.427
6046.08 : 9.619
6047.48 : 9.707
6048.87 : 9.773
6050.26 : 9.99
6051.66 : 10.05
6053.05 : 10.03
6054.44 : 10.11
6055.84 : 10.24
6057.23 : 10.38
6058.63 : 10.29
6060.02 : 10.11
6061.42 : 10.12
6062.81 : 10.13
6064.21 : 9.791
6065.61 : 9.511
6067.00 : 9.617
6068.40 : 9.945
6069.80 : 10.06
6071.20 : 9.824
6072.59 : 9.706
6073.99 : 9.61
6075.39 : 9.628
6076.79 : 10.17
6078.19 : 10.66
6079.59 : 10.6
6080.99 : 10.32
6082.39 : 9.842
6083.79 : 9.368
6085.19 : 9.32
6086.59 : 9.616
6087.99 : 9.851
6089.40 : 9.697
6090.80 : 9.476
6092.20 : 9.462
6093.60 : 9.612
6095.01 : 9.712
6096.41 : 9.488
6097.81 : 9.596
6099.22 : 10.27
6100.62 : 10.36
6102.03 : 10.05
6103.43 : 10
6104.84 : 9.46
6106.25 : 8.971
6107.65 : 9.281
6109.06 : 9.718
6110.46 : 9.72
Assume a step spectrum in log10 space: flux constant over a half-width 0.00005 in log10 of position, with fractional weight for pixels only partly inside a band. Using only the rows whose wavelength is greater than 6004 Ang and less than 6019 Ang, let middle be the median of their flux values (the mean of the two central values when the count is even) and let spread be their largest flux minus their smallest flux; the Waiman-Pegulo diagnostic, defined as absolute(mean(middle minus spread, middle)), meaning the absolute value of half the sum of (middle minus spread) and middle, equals 9.1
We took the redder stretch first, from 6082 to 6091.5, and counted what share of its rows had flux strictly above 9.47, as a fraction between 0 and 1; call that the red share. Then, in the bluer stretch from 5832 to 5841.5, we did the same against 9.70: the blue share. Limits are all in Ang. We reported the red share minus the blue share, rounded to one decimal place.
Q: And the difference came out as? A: 0.1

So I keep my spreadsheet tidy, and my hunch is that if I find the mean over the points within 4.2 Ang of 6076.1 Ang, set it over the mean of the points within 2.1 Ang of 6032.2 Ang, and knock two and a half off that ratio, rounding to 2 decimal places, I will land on -1.43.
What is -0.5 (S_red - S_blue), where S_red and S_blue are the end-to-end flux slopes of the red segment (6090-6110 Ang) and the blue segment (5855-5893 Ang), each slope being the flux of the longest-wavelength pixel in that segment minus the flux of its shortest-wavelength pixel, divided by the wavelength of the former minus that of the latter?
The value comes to -0.04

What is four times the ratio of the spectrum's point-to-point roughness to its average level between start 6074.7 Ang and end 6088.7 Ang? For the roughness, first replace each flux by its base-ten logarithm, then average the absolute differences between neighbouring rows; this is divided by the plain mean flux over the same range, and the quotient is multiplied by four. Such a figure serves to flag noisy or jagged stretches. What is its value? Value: 0.0057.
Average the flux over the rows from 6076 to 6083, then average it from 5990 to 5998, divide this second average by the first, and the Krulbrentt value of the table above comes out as 0.94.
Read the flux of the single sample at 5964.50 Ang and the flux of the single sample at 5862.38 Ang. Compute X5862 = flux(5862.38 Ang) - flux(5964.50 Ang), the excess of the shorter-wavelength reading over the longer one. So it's 1.4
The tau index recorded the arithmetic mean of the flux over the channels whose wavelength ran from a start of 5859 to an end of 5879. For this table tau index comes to 10.0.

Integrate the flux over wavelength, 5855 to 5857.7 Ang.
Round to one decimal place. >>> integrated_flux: 25.9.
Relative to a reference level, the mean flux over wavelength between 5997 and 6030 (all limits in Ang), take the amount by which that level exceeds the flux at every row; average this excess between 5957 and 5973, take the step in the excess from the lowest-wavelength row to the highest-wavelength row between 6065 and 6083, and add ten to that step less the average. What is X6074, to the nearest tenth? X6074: 9.4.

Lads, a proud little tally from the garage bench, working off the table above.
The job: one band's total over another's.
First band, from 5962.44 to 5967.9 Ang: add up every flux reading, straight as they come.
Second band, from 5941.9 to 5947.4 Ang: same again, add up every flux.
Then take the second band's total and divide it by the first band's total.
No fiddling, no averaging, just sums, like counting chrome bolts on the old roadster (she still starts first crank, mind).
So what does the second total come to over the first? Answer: 1.08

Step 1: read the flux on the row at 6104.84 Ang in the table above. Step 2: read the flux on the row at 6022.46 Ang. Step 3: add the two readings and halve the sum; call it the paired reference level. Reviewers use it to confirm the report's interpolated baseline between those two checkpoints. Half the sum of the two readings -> 9.4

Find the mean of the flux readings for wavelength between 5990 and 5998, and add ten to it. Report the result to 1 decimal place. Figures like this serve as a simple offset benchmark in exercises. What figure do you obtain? 19.7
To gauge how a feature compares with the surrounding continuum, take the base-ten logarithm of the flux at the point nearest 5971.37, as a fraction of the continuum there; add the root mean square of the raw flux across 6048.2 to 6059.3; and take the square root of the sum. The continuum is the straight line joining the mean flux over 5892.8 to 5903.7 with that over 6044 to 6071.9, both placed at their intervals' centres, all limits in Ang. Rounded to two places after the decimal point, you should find 3.19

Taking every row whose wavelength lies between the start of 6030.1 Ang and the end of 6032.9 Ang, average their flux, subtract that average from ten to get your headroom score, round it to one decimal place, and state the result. 0.5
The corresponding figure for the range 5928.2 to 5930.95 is 0.0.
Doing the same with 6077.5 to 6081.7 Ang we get -0.5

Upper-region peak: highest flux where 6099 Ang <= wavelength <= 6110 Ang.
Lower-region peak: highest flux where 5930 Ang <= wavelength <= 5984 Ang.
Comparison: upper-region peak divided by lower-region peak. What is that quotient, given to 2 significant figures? 0.98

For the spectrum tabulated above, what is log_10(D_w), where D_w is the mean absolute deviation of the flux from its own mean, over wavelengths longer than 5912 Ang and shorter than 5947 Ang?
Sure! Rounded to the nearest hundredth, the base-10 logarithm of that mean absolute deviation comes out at -0.49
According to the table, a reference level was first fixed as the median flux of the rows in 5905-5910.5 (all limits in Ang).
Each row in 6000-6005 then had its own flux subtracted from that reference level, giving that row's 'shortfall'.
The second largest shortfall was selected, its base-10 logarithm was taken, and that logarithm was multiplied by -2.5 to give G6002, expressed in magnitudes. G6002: 0.38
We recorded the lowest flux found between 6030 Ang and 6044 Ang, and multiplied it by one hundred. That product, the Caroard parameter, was 930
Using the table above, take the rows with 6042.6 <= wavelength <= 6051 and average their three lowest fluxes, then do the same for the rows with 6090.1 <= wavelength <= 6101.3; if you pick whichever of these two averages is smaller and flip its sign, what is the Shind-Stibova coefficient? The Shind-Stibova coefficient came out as -9.48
